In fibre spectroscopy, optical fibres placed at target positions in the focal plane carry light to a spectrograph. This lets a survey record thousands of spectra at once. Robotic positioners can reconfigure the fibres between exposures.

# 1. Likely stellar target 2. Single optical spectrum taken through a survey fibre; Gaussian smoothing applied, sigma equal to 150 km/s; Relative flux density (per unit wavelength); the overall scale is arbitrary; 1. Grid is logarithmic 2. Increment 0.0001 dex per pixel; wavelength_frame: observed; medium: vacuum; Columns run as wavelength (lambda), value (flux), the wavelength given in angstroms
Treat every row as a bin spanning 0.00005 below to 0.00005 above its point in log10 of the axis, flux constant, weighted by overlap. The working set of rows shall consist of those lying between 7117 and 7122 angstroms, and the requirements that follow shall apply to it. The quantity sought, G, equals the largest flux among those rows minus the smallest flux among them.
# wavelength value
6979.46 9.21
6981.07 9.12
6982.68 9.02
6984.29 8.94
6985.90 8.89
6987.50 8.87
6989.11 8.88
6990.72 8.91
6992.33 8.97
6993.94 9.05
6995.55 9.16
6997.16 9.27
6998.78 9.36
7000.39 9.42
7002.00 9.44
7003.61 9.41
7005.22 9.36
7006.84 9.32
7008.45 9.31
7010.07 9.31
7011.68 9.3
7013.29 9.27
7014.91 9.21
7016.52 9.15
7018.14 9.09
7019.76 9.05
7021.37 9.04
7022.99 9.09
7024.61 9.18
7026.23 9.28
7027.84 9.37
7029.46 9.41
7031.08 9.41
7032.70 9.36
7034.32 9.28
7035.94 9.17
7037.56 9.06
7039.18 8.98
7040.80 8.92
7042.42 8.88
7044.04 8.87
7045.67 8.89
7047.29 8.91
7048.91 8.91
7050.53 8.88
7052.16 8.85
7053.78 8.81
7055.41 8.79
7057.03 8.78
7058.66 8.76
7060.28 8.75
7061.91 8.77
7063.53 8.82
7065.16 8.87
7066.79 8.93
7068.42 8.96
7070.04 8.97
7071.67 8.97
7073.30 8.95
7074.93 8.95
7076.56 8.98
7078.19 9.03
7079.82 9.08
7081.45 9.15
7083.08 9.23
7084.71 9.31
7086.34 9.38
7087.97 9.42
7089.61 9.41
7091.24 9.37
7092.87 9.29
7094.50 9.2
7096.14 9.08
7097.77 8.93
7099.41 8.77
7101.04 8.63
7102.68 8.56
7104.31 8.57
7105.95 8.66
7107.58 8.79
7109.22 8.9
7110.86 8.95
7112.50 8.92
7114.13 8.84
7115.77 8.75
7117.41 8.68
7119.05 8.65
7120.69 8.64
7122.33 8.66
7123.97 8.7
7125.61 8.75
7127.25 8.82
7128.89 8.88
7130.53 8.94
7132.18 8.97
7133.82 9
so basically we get 0.04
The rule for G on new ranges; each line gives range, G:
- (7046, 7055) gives 0.10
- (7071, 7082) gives 0.20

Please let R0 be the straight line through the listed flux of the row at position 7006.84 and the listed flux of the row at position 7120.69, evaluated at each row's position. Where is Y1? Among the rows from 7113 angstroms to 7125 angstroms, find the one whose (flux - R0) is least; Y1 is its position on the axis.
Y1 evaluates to 7120.69 angstroms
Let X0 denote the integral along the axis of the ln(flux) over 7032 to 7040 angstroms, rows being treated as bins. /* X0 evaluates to 17.7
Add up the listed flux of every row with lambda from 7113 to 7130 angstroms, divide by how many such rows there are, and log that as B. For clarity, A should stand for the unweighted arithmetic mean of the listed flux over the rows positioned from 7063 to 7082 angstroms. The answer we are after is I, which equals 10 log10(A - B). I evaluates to -6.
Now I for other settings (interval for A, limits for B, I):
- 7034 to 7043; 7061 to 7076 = -9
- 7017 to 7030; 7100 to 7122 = -3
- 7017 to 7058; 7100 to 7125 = -5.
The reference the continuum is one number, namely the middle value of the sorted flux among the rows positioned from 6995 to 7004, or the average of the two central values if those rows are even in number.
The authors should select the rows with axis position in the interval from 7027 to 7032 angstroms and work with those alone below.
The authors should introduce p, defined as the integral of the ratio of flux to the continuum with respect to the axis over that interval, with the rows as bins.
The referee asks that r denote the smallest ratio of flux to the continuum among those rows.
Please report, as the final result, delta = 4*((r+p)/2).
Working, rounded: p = 5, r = 0.998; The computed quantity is 12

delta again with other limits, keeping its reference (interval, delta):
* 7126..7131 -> 11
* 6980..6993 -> 27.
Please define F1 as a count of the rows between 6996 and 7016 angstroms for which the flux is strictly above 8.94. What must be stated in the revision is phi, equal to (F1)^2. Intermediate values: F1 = 12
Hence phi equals 144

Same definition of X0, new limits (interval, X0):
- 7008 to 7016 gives 17.8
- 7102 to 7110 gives 17.3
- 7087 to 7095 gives 17.9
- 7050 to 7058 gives 17.4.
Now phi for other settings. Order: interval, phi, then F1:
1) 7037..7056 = 4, 2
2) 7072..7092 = 144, 12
